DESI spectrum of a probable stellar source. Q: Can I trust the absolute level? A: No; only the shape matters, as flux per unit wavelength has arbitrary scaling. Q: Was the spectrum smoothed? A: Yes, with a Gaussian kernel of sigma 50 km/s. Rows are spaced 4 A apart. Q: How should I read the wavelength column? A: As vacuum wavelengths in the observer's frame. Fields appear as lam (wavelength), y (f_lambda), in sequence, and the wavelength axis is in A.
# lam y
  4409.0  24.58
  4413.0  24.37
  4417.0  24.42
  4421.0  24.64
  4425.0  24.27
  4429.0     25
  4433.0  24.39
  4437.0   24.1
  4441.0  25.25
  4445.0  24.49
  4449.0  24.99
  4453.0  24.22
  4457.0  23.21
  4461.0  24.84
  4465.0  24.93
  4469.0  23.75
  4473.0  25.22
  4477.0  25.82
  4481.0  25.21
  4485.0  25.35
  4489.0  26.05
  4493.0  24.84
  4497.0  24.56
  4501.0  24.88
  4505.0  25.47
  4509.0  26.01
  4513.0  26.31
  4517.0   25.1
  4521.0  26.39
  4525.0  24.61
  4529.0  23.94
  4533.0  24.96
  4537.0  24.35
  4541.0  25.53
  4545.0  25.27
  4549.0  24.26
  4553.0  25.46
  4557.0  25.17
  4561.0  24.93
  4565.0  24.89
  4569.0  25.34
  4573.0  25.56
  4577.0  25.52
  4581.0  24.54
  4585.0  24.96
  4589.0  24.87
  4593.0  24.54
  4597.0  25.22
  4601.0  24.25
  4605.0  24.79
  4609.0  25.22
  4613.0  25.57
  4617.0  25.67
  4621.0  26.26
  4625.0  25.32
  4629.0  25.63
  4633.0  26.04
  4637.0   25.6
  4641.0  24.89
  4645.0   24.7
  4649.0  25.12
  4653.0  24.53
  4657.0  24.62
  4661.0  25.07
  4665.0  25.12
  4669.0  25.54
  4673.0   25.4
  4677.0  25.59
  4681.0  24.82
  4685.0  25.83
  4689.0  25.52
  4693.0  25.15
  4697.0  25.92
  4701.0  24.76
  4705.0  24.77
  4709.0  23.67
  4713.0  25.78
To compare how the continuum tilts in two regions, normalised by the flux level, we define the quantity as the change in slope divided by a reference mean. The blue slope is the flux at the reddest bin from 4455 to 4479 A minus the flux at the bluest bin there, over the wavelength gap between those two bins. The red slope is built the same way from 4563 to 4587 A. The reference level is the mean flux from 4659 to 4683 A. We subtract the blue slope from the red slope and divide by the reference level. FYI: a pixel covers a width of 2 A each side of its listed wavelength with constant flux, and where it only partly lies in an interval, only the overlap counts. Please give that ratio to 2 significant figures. -0.0050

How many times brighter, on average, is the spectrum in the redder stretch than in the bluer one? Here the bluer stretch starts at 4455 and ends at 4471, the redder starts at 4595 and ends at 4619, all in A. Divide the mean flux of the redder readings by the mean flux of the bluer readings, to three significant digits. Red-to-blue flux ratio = 1.04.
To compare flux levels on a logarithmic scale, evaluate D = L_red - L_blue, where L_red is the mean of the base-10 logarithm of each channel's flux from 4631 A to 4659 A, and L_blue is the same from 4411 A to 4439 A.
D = 0.011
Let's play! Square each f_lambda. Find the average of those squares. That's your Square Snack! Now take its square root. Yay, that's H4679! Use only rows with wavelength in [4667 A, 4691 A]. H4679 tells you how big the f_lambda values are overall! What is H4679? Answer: 25.5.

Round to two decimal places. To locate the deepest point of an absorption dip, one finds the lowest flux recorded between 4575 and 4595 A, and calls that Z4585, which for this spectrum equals 24.54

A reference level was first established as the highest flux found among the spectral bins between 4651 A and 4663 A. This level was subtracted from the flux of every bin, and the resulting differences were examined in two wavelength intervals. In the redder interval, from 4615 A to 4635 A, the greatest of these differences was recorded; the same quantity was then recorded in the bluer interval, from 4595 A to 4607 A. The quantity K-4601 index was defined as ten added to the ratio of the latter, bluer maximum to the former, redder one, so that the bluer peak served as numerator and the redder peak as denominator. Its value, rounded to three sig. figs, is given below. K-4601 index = 10.1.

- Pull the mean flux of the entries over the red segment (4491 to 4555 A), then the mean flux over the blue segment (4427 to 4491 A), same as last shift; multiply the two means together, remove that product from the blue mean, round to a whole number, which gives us -598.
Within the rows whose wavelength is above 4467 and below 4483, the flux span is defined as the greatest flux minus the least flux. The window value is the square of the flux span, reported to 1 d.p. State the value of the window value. 4.3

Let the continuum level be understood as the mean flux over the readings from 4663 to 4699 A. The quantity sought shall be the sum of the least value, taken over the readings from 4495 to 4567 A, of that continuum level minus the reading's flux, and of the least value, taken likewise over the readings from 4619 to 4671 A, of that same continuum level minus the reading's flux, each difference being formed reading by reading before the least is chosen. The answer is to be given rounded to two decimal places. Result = -1.79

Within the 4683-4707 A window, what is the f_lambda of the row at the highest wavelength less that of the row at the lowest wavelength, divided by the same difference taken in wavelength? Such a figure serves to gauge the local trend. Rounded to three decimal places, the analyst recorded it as -0.053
